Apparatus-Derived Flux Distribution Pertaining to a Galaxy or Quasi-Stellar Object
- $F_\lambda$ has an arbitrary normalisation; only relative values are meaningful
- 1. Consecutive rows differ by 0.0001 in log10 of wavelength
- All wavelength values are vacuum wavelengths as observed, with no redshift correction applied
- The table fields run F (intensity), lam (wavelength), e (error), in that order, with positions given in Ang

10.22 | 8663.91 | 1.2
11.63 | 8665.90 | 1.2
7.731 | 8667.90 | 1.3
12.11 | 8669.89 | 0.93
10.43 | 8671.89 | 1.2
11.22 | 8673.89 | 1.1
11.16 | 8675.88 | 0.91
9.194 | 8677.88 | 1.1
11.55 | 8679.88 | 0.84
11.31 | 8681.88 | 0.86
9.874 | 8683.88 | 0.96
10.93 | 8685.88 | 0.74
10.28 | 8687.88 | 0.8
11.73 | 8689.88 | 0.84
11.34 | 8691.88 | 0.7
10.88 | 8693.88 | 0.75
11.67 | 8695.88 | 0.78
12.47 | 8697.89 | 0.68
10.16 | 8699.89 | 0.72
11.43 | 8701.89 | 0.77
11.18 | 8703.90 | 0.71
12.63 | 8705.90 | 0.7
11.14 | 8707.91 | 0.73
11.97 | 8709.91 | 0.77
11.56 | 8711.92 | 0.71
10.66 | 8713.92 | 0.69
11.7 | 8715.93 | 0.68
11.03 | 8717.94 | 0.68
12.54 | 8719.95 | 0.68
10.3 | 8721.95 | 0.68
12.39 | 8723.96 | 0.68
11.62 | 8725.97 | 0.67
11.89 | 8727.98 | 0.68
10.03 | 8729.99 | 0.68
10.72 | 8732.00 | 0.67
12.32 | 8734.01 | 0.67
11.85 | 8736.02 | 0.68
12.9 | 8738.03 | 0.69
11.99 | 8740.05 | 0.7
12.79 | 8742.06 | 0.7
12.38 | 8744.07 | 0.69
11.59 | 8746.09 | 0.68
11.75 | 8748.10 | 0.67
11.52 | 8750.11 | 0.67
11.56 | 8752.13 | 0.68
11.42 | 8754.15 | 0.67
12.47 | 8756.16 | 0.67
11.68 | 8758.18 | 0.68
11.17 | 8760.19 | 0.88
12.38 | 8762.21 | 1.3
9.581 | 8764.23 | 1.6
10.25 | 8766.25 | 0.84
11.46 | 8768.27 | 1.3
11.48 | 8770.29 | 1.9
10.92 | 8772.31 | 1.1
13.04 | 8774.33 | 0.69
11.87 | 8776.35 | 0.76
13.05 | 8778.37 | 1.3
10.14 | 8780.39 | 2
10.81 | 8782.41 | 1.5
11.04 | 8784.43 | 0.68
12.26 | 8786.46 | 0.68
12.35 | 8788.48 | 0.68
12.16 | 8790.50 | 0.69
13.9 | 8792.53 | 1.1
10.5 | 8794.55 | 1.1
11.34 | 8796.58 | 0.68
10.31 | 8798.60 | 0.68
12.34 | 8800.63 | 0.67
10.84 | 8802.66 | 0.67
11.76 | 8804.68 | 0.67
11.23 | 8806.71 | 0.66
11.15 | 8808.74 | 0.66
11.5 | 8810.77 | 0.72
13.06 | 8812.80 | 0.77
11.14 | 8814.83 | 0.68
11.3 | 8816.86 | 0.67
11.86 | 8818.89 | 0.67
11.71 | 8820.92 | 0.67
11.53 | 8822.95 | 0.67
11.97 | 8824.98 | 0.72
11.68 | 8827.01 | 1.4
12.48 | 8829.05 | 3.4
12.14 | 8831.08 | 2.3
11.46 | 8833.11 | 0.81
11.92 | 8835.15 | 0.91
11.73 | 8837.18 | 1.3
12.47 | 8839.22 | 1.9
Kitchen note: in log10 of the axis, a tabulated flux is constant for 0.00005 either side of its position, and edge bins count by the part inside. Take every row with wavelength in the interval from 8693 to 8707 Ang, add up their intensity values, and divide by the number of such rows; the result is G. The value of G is 11.5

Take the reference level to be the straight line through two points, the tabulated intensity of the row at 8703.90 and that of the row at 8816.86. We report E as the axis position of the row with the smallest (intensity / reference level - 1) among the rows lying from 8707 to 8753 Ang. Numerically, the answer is 8729.99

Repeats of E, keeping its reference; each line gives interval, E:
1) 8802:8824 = 8802.66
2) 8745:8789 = 8764.23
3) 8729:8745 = 8729.99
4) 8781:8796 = 8794.55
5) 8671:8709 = 8677.88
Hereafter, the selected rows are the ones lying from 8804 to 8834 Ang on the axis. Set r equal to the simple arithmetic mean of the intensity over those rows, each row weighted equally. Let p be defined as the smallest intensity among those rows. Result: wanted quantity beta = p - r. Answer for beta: -0.6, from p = 11.14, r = 11.7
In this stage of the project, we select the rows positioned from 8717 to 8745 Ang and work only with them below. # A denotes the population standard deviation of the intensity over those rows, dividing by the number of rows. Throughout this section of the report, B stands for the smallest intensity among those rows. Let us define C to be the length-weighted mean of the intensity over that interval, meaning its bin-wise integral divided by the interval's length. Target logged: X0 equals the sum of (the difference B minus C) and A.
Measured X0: -0.9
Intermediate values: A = 0.88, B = 10.03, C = 11.8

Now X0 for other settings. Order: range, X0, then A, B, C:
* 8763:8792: -0.9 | 1.03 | 9.581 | 11.5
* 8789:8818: -0.4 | 0.94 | 10.31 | 11.6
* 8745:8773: -1.1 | 0.72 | 9.581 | 11.4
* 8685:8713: -0.5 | 0.69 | 10.16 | 11.4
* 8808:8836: -0.1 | 0.51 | 11.14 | 11.8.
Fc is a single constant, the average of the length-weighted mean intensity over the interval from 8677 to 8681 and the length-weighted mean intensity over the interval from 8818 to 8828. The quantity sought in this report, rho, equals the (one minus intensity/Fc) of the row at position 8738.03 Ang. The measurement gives -0.16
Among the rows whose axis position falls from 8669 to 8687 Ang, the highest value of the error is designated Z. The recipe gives 1.2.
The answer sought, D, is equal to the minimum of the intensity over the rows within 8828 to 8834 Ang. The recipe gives 11.46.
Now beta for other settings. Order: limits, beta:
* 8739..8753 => -0.4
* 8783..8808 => -1.4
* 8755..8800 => -2.0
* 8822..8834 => -0.4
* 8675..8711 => -2.0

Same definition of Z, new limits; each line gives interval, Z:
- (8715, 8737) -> 0.7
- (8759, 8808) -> 2.0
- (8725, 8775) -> 1.9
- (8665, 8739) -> 1.3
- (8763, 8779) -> 1.9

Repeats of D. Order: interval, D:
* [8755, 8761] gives 11.17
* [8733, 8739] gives 11.85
